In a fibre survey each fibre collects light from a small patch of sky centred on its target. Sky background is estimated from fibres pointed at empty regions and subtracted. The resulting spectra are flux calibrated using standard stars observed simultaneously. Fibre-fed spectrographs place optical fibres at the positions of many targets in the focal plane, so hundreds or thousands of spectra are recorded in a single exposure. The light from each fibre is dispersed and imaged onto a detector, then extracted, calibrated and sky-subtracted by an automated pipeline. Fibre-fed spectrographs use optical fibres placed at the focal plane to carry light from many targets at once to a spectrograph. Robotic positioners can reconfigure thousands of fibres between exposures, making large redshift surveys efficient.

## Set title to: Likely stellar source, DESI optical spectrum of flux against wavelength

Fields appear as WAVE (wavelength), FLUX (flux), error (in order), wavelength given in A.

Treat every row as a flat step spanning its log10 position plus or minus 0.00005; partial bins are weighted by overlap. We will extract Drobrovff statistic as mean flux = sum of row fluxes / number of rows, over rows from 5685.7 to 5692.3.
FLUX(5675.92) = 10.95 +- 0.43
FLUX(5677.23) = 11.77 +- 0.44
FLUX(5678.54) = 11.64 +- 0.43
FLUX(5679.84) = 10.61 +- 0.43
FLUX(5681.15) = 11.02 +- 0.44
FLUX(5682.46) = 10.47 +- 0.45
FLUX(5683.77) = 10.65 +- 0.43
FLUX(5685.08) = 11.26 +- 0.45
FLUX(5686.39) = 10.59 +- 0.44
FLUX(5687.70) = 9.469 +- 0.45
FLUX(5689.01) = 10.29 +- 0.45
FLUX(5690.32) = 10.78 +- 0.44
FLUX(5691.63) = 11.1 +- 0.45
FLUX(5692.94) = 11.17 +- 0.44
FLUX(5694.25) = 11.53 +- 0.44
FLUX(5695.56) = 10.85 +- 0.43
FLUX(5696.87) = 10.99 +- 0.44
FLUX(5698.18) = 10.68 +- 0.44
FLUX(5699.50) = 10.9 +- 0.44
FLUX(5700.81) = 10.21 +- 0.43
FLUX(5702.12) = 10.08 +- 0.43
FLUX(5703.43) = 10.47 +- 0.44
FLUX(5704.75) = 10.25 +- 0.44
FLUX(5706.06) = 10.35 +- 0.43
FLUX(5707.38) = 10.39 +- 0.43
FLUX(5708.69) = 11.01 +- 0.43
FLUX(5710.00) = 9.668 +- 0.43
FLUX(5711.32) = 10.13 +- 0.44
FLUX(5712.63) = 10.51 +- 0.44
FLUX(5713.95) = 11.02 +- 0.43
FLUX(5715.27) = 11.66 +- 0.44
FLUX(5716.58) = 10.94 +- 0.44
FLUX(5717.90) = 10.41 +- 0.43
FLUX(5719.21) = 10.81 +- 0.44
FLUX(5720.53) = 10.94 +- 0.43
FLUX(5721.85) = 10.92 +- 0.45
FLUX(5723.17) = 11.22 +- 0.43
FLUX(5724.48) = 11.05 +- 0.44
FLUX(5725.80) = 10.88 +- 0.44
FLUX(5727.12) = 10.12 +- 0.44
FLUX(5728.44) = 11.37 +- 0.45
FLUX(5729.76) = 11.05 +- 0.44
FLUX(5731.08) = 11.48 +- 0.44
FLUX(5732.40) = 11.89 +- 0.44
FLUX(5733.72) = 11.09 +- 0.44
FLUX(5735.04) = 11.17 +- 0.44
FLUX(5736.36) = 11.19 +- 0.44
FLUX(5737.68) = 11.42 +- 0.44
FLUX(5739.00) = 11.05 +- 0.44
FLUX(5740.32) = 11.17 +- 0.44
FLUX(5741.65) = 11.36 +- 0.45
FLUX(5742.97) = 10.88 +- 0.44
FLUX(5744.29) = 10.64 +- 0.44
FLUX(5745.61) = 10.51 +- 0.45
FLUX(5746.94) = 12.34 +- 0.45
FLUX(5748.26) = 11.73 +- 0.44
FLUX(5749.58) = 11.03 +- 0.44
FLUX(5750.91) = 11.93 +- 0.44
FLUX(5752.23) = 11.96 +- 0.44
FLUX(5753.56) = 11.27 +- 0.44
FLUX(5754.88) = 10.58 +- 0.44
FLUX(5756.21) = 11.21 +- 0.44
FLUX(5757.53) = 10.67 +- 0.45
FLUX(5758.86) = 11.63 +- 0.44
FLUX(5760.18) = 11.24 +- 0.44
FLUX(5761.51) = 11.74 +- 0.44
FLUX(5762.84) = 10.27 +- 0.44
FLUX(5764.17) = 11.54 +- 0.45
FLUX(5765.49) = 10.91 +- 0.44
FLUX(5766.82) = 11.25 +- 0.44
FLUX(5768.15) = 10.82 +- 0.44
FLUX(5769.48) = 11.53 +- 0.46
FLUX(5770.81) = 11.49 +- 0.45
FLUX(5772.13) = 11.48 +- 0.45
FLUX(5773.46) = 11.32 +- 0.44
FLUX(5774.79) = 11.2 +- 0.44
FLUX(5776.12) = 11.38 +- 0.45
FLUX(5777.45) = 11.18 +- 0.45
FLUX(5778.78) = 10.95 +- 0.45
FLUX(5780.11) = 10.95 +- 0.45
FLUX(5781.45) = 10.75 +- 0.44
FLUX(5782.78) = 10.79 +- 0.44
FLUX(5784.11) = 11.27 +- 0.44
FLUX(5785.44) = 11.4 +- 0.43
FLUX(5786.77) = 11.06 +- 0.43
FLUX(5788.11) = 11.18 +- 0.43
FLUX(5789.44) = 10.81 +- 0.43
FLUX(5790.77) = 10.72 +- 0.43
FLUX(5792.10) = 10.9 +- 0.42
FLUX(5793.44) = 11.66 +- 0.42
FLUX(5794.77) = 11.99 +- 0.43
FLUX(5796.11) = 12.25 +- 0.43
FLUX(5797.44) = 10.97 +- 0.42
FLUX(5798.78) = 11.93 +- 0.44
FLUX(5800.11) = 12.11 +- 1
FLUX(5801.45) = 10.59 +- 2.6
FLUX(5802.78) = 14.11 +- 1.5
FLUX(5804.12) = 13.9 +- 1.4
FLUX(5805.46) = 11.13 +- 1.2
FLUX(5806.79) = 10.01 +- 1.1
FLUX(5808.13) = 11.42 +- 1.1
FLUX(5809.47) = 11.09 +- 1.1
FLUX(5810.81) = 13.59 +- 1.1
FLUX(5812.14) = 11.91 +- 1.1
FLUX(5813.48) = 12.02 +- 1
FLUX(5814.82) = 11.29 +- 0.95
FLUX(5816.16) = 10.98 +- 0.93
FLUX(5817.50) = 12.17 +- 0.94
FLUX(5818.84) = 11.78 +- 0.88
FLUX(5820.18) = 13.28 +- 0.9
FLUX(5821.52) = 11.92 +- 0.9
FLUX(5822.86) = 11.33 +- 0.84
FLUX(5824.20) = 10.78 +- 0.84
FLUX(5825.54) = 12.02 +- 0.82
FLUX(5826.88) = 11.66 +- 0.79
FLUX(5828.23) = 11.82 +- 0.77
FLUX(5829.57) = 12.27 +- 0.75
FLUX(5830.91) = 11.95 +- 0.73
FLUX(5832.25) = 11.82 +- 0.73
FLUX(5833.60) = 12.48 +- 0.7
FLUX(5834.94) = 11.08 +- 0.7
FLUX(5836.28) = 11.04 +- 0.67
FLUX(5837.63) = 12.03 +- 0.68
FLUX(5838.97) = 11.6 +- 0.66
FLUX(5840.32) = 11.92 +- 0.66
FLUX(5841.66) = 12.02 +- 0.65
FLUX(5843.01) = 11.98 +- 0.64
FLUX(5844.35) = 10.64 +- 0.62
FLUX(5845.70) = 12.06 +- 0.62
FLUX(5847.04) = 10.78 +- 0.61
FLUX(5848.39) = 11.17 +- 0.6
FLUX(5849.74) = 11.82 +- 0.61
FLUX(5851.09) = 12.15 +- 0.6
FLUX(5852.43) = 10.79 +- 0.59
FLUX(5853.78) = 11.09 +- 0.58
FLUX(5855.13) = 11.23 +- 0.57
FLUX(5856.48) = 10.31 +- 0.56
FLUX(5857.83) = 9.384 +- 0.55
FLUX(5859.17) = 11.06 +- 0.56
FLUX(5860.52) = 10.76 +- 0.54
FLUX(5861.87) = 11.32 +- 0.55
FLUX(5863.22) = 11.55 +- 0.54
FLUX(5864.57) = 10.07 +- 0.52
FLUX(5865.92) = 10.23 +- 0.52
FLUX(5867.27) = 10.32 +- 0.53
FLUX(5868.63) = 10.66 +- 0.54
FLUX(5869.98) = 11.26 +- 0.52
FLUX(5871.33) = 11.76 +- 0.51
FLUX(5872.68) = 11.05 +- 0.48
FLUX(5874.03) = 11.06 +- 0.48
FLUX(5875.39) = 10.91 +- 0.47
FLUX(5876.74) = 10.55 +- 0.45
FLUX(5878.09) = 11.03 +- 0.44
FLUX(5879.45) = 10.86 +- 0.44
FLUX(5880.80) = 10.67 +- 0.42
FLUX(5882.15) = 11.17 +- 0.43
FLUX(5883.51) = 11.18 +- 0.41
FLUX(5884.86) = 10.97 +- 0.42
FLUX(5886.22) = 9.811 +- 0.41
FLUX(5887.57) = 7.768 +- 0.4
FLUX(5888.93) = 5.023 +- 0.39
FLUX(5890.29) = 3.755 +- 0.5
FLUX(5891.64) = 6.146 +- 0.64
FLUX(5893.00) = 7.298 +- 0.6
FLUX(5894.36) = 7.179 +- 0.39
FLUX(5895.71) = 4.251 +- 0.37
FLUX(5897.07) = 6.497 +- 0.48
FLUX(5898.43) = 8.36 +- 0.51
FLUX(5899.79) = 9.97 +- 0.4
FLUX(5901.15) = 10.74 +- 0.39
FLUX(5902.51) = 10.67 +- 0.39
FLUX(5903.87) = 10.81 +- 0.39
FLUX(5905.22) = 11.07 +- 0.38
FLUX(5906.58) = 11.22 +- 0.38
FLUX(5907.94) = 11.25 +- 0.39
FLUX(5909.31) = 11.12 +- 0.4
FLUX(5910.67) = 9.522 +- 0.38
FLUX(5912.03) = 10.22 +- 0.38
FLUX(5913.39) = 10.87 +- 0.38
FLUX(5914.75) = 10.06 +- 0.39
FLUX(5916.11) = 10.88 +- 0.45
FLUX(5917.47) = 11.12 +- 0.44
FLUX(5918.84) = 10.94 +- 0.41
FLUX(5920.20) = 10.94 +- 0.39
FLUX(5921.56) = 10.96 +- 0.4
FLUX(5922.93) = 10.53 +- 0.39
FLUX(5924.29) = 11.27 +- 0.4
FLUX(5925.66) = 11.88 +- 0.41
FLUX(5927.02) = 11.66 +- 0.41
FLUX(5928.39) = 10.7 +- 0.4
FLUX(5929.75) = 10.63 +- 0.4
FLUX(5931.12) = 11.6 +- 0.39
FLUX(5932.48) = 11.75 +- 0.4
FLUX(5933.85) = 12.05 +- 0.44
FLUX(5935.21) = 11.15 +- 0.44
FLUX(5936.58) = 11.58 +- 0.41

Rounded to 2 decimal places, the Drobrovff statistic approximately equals 10.45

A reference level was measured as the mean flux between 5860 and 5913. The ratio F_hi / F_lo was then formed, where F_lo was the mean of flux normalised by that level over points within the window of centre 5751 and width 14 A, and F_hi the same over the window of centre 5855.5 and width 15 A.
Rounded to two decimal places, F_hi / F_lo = 0.98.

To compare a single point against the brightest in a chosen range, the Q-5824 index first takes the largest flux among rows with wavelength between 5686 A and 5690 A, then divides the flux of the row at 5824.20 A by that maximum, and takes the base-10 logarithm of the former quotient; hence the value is 0.01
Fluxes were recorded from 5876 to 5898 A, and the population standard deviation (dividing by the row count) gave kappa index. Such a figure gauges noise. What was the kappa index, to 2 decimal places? 2.61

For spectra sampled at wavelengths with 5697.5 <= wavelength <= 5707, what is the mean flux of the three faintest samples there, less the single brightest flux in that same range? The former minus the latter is -0.7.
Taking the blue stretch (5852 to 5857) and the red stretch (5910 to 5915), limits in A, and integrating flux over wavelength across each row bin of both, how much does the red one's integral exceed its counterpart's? -3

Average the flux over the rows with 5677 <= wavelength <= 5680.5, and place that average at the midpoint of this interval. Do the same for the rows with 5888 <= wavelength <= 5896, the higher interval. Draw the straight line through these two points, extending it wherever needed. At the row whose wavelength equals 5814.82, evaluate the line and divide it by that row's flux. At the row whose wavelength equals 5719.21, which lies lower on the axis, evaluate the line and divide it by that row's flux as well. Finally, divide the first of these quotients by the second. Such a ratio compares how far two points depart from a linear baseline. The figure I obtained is 0.72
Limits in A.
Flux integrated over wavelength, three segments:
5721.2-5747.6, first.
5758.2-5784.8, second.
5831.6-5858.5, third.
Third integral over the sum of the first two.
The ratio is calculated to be 0.52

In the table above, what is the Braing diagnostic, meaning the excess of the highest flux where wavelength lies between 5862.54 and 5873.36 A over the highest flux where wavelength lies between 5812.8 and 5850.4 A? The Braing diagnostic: -1.5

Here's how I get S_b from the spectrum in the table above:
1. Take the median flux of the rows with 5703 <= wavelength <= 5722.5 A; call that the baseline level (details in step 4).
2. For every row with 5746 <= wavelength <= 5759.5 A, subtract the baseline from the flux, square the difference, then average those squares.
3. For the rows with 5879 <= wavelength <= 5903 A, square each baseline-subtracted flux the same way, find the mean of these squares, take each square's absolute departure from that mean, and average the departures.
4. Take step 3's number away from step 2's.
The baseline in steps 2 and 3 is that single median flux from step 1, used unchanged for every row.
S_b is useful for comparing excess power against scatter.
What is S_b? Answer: -10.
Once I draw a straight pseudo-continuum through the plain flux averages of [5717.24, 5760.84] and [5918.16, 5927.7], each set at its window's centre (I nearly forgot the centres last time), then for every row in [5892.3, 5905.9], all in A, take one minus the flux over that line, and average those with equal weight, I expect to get 0.22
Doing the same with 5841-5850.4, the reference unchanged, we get -0.03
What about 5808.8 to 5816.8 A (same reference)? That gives -0.06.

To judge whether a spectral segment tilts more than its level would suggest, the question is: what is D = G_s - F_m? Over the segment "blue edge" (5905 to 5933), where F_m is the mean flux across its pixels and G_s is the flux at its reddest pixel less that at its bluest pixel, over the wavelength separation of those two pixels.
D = -10.9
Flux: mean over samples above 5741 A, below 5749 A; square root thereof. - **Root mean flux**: 3.35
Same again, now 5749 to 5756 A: 3.37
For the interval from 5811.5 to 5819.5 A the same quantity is 3.42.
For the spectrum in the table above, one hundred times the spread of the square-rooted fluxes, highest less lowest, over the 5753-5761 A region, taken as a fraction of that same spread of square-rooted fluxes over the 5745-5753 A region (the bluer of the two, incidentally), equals 58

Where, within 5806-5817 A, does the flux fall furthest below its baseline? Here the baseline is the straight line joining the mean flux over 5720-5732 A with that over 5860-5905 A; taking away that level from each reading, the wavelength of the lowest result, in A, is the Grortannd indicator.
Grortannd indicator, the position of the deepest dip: 5806.79 A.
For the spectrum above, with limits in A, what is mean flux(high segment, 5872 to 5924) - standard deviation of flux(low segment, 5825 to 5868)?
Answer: 9.0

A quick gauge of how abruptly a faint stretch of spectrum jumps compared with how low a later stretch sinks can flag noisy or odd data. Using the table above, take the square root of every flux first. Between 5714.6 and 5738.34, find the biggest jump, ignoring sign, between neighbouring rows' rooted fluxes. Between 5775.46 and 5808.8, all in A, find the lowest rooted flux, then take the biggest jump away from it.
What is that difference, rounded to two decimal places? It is 2.97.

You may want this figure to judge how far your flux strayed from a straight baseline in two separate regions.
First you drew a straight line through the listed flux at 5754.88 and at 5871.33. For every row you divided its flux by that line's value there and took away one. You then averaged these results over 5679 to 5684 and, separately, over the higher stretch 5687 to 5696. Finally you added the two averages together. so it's 0.17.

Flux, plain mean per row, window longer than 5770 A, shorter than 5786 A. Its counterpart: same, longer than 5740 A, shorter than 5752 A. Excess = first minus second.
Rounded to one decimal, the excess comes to -0.1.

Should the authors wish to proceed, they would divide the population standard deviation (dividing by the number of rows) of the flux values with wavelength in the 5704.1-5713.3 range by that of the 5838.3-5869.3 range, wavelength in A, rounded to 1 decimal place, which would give 0.5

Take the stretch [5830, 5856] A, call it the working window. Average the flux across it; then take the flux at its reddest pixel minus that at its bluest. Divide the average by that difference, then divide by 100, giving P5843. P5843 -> -0.16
